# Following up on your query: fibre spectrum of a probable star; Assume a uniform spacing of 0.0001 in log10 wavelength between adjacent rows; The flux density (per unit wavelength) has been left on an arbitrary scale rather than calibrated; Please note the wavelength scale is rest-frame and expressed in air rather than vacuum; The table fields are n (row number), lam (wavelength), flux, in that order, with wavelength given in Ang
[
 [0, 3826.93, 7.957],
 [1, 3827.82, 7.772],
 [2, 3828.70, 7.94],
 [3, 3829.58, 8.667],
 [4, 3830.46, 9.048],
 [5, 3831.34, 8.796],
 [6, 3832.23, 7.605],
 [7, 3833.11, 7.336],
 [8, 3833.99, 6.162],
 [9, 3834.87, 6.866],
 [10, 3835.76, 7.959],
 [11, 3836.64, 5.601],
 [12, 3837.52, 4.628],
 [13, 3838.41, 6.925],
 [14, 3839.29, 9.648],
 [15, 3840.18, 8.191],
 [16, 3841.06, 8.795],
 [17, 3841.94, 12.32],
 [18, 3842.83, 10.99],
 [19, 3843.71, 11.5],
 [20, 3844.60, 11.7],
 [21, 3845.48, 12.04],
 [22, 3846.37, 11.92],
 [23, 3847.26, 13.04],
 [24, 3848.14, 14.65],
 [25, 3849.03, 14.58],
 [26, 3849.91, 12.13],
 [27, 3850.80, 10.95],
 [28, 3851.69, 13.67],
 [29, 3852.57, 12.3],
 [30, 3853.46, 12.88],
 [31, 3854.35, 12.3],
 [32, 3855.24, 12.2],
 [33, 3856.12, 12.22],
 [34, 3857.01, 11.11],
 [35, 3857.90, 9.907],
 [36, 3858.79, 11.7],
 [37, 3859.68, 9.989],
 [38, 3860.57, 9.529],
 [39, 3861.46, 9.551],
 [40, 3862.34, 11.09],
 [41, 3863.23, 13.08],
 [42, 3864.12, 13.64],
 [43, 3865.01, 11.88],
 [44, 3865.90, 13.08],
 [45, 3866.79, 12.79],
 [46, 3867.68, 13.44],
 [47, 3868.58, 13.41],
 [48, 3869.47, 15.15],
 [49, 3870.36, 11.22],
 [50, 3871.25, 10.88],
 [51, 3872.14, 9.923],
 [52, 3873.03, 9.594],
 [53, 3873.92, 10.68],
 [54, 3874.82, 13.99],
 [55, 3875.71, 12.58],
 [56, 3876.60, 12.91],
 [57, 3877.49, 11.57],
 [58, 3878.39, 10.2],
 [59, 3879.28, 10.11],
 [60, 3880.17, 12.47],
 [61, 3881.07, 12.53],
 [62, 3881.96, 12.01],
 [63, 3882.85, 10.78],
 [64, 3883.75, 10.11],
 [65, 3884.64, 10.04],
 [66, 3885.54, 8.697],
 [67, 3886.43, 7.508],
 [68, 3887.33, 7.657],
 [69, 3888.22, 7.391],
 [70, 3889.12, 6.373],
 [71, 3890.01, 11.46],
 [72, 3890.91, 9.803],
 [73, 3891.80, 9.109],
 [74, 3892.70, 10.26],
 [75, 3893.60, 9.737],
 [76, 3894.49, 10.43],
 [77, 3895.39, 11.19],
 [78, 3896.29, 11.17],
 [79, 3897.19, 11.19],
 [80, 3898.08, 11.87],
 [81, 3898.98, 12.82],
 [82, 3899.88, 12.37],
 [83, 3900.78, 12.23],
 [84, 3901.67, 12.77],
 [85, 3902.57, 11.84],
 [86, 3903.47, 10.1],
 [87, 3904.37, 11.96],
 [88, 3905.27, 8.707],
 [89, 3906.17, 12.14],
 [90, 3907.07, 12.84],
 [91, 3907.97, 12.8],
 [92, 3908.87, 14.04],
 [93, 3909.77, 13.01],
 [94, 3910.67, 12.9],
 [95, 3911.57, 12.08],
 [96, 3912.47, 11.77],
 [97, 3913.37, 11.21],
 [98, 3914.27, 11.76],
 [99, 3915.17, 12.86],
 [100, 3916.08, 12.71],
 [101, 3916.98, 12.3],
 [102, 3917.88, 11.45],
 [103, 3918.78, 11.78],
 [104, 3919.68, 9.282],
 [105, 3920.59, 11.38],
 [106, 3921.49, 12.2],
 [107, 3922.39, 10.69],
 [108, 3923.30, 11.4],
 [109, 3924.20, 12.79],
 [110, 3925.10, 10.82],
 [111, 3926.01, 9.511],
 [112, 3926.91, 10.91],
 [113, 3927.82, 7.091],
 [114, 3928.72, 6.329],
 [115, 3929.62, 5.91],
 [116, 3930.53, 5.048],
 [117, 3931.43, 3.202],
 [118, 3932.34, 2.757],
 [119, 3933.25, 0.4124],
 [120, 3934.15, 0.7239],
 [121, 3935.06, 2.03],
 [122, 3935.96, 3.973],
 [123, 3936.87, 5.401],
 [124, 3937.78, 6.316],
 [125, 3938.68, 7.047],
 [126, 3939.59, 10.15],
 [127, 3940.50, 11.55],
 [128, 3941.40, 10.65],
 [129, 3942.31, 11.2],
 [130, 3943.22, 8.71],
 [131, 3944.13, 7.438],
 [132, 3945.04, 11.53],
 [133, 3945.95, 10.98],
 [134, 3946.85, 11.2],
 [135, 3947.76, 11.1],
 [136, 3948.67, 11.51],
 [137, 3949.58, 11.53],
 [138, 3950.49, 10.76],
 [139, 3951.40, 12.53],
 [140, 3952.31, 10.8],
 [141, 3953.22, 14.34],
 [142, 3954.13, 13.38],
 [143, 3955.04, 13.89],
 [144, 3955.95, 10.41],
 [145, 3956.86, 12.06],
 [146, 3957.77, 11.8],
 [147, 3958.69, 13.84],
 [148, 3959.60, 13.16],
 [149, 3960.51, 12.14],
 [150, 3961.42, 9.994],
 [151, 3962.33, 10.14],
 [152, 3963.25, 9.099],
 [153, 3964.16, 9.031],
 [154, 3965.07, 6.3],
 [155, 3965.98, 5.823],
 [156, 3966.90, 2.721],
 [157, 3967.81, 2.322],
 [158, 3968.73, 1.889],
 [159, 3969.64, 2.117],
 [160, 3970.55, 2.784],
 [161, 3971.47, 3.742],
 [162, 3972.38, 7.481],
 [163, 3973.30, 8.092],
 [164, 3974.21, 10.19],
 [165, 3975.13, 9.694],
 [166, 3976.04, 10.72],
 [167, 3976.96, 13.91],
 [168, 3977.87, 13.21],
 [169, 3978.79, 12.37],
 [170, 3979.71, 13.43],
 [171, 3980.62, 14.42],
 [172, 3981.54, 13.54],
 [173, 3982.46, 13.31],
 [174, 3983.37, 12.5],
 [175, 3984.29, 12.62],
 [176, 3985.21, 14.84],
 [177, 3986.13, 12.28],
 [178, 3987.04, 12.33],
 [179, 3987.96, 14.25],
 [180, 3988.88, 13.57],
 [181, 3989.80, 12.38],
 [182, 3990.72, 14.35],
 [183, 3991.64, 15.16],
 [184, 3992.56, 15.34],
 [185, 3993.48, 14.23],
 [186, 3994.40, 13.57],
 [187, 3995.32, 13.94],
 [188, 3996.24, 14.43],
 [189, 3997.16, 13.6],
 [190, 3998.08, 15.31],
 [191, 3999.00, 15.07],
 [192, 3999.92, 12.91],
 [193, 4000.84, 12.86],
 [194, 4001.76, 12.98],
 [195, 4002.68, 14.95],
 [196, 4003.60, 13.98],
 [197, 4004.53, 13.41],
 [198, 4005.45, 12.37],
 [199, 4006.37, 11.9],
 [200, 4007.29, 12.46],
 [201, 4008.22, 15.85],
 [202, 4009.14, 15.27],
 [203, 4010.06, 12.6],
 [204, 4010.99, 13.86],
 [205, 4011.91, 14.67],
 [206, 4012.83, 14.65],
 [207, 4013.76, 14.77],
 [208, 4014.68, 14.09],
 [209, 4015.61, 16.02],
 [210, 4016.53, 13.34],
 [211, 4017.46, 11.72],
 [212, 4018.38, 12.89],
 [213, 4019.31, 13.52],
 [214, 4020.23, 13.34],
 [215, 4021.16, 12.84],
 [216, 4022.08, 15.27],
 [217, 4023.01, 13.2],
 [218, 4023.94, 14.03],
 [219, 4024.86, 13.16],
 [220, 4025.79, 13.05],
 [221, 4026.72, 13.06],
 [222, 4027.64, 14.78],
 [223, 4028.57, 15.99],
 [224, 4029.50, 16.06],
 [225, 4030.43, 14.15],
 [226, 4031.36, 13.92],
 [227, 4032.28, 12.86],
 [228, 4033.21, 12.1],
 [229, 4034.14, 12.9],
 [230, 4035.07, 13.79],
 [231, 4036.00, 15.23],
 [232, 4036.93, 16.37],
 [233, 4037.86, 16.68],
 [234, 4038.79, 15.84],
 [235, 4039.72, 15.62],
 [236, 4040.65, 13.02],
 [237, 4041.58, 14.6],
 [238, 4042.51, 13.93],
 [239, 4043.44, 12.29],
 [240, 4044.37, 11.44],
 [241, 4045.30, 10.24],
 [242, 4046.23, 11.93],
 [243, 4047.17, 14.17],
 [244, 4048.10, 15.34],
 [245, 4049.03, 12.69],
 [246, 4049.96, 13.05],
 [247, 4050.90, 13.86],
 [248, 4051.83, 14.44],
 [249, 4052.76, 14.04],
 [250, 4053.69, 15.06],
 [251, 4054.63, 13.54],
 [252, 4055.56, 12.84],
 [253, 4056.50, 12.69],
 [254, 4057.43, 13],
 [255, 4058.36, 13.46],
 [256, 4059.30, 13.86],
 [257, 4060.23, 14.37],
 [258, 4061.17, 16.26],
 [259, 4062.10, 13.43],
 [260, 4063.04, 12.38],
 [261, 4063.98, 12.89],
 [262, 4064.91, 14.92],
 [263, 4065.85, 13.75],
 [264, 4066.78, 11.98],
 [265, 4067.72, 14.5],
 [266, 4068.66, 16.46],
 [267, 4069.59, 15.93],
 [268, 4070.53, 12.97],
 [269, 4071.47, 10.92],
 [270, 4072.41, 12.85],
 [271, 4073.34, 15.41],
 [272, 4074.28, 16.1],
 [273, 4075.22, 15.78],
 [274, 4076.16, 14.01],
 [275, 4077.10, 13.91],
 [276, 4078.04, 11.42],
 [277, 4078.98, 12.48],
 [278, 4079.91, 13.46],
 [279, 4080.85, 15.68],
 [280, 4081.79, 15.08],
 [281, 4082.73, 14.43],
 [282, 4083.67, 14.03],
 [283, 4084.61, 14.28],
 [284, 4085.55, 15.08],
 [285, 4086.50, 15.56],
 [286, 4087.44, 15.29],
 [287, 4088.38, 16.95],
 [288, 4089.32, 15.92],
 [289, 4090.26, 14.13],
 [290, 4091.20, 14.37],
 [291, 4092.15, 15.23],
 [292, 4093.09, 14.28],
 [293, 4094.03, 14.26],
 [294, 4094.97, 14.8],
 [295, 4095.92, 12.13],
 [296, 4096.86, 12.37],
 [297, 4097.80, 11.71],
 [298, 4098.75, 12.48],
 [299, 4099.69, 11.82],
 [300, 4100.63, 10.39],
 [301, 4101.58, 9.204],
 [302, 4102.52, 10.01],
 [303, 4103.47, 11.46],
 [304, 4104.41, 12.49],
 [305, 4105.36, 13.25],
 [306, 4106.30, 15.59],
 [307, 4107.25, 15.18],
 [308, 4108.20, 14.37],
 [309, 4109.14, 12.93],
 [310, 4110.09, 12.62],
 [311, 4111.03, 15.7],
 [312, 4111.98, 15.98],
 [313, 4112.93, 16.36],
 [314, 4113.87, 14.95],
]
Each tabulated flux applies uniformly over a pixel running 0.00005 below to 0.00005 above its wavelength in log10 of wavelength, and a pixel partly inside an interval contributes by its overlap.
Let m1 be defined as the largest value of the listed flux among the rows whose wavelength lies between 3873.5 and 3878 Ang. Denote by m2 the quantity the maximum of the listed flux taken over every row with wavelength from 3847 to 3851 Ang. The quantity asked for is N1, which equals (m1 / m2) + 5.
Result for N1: 5.95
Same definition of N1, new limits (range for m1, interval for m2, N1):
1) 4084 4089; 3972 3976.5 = 6.58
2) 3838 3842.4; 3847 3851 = 5.84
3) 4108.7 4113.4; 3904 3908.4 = 6.27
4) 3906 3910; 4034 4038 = 5.84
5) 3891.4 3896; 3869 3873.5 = 5.74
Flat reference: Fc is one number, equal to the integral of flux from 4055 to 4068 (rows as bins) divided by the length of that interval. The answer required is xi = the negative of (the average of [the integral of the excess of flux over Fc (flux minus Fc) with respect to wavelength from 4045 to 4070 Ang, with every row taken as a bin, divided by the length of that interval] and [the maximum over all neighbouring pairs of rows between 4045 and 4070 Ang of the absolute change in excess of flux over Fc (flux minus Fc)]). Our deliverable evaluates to -1.50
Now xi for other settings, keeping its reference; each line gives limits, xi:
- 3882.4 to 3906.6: -0.93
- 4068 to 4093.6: -1.95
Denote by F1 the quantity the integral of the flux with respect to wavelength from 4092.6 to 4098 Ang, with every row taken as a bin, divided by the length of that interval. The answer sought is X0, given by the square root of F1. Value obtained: 3.66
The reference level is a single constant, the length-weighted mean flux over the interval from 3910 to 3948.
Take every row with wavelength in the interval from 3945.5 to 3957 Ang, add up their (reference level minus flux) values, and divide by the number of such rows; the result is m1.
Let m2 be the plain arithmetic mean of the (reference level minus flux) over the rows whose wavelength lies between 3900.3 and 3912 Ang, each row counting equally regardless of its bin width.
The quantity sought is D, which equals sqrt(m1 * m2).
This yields 2.9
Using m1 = -2.8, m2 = -3.0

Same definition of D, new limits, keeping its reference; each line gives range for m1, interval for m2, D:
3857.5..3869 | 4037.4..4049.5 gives 3.5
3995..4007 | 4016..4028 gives 4.5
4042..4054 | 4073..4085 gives 4.7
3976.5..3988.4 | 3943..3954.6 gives 3.0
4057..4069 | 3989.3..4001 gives 4.9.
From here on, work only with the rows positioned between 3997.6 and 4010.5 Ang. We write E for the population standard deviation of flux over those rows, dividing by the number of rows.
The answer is 1.28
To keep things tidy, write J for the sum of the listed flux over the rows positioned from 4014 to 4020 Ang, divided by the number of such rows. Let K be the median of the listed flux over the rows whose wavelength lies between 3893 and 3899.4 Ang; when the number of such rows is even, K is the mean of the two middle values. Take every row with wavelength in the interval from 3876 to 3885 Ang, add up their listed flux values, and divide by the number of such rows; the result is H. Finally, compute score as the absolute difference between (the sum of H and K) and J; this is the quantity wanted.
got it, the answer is 8.9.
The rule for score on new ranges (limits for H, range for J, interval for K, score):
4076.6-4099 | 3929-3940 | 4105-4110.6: 23.5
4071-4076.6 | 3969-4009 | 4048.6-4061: 15.3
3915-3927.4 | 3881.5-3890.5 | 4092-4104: 14.4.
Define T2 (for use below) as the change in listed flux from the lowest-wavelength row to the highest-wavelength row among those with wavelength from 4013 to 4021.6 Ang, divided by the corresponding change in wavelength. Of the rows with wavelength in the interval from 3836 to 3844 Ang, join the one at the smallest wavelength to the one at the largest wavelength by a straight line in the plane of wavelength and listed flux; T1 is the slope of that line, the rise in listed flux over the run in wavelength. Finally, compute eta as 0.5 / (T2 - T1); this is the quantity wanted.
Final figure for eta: -0.5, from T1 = 0.83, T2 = -0.26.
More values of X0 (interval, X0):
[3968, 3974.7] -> 2.26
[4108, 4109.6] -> 3.69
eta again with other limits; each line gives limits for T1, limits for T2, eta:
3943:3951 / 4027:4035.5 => -1.2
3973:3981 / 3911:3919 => -0.6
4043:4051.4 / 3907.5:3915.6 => -2.5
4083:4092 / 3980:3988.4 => -7.3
